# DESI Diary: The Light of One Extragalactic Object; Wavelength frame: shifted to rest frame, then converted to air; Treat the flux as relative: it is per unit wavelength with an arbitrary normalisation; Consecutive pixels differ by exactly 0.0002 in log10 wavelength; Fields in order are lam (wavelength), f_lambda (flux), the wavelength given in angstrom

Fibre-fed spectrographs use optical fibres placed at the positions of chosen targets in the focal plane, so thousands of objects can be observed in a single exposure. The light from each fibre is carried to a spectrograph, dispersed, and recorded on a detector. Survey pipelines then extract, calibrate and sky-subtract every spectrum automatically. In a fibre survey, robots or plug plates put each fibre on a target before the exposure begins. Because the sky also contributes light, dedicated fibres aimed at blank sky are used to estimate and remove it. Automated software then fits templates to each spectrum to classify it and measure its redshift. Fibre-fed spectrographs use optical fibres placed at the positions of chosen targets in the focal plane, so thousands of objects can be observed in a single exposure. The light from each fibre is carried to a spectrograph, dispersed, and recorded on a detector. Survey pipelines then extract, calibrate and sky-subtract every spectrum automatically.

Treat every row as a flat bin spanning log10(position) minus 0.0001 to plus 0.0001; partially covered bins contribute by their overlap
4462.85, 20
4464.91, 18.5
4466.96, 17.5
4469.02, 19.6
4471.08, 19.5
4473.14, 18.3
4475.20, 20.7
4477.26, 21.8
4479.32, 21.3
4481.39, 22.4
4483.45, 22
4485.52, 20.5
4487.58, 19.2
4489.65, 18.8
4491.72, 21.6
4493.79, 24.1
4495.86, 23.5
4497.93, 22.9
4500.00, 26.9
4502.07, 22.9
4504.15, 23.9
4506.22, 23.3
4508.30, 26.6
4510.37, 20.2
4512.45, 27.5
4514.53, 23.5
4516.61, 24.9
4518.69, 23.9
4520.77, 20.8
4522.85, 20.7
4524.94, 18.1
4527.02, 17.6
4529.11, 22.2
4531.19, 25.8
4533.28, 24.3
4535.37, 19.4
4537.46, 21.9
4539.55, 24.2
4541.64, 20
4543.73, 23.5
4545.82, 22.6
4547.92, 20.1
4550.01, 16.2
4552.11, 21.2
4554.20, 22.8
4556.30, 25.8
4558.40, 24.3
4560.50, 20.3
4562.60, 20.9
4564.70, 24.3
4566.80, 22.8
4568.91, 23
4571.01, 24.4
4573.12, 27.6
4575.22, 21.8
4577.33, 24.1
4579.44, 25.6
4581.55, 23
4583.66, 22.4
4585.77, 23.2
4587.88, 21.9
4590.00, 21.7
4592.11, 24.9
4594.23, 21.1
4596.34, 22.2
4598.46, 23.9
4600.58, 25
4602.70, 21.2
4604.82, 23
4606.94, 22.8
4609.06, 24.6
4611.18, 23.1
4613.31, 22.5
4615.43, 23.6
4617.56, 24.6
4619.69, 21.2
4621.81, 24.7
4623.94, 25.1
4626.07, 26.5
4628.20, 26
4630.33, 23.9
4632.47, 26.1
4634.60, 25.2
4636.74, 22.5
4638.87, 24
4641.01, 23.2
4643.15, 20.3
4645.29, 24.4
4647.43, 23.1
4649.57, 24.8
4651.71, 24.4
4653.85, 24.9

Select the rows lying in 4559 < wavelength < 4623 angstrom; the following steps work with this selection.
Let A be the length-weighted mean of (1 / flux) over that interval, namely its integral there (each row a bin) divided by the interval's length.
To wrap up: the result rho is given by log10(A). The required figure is -1.36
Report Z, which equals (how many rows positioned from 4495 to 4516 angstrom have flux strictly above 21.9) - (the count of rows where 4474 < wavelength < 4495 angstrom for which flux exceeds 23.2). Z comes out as 8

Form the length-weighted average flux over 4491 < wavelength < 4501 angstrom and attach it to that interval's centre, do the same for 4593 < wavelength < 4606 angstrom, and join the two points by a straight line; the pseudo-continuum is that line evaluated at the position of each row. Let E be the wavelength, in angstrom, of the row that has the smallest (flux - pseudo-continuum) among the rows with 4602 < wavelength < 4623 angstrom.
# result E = 4602.70 angstrom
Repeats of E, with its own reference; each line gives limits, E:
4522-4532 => 4527.02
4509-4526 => 4524.94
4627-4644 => 4643.15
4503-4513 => 4510.37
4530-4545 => 4535.37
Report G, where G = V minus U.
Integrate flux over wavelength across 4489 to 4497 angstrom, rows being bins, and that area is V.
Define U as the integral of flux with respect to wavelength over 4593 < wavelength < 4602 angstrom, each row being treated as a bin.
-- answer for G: -30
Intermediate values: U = 207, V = 177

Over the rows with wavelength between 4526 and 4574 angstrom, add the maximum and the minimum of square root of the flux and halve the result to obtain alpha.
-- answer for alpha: 4.64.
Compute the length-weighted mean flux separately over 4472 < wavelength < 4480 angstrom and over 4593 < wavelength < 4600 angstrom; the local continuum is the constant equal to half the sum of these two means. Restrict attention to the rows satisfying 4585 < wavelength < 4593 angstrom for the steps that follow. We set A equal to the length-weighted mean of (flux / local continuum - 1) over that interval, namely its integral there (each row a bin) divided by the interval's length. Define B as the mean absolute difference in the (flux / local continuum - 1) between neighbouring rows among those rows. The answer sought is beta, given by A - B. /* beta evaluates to -0.01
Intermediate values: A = 0.061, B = 0.07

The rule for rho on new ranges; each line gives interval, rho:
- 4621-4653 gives -1.38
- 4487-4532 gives -1.35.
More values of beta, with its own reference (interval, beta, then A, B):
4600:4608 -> -0.03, 0.061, 0.09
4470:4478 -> -0.14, -0.072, 0.07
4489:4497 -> -0.06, 0.028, 0.09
